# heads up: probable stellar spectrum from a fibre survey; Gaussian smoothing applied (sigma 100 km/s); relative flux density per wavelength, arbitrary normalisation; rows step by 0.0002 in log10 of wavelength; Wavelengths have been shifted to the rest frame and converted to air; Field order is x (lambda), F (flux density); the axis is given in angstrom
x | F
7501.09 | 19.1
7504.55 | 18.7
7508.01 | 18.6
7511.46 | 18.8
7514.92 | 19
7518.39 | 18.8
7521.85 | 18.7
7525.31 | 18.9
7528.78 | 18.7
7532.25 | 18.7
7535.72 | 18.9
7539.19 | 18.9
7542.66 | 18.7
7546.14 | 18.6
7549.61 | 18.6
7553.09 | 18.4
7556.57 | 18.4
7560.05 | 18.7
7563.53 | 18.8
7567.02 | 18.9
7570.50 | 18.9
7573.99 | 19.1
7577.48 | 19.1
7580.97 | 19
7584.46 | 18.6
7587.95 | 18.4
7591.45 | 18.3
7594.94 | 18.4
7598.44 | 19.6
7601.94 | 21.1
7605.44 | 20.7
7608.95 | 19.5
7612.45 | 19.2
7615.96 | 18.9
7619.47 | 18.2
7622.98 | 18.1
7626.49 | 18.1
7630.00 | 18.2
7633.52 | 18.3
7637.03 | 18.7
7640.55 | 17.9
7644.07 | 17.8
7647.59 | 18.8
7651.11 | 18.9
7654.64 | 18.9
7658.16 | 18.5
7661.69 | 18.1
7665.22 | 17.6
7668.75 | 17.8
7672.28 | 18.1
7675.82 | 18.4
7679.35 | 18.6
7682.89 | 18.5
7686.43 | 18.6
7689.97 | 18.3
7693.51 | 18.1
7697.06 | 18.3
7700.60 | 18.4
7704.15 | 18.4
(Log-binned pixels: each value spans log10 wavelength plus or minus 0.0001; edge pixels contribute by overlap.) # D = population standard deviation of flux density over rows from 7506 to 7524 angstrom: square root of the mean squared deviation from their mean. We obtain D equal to 0.13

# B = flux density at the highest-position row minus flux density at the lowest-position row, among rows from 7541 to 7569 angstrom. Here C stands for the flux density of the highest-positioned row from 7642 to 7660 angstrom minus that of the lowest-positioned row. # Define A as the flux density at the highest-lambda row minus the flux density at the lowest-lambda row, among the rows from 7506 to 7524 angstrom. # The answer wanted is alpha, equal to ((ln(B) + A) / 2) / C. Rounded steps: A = 0.10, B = 0.2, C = 0.7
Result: -1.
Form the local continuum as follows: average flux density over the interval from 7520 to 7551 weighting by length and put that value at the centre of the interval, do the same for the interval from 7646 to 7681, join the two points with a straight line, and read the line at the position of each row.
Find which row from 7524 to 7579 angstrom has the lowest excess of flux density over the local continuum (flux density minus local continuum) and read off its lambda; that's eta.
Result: 7553.09 angstrom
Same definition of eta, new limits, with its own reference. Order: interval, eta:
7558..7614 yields 7591.45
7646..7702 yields 7665.22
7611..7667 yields 7665.22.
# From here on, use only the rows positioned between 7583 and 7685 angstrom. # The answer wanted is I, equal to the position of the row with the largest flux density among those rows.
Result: 7601.94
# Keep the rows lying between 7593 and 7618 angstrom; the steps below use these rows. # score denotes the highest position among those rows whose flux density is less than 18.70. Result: 7594.94 angstrom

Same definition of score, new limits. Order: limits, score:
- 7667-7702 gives 7700.60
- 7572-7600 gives 7594.94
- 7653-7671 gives 7668.75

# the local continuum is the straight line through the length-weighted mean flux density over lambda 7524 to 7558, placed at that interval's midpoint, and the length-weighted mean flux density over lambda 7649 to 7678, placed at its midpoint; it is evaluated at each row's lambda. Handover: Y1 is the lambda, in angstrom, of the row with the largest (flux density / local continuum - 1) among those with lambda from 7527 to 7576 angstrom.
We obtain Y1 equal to 7573.99 angstrom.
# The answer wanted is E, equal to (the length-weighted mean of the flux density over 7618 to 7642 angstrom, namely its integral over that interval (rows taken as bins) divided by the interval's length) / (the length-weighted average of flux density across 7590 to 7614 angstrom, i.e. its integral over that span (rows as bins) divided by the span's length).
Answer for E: 0.93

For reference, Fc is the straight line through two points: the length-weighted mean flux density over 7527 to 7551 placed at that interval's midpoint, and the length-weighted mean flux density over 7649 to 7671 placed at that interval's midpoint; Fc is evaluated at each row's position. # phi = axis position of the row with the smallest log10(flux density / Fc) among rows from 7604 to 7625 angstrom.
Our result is 7622.98 angstrom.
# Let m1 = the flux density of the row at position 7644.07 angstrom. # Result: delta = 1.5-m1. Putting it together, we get -16.30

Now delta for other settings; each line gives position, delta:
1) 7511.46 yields -17.30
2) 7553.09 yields -16.90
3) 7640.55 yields -16.40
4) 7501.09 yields -17.60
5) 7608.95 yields -18.00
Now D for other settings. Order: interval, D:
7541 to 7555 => 0.11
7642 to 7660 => 0.42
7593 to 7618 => 0.89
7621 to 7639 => 0.22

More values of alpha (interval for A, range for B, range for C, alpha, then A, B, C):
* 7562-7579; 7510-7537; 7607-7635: 1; 0.30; 0.1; -1.2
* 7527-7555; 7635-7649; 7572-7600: -3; -0.30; 0.1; 0.5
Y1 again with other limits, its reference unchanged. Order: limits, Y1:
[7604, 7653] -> 7605.44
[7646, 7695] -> 7654.64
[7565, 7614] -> 7601.94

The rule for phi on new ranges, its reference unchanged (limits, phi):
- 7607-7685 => 7665.22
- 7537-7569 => 7553.09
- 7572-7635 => 7622.98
